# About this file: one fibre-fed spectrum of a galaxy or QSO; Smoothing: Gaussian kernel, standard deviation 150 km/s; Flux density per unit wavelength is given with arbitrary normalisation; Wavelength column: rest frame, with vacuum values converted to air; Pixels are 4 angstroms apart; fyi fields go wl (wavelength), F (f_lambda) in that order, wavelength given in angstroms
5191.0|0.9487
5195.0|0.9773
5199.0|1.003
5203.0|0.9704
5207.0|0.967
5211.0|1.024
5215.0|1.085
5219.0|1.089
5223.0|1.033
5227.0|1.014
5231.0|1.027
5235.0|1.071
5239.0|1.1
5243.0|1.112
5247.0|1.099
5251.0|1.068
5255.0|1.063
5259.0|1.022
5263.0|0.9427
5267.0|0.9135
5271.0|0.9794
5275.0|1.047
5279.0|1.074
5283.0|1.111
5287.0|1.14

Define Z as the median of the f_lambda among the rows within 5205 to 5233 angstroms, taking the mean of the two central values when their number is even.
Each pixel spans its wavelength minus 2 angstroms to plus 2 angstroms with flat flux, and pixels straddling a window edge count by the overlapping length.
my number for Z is 1.03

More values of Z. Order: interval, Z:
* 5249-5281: 1.03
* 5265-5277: 0.98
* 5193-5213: 0.98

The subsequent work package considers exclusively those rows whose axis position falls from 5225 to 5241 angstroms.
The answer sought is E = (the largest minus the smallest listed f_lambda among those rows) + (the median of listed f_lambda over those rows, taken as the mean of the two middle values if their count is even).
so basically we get 1.135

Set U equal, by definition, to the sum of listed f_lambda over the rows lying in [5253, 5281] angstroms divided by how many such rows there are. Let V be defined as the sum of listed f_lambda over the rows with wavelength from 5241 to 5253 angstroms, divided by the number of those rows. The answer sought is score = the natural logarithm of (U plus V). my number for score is 0.74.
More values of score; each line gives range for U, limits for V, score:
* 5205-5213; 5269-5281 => 0.71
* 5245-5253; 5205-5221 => 0.75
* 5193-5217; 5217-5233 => 0.72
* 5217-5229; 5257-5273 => 0.70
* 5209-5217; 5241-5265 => 0.74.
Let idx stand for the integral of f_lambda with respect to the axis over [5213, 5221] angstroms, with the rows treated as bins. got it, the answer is 8.7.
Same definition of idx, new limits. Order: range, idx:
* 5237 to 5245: 8.8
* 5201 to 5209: 7.7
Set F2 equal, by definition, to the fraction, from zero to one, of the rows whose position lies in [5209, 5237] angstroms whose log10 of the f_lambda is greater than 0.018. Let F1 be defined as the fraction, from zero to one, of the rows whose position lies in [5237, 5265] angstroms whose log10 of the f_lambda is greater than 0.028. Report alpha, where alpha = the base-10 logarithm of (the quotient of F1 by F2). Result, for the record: 0.12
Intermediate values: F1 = 0.57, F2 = 0.43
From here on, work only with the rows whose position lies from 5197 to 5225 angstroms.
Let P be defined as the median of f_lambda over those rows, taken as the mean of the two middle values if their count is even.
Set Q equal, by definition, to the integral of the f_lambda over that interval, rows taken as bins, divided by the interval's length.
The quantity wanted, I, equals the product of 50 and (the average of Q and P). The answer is 51.2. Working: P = 1.02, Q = 1.02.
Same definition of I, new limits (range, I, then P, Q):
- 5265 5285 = 51.8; 1.05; 1.02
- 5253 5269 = 49.2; 0.98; 0.99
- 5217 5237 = 52.0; 1.03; 1.05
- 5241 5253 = 54.8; 1.10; 1.09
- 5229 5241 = 53.4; 1.07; 1.07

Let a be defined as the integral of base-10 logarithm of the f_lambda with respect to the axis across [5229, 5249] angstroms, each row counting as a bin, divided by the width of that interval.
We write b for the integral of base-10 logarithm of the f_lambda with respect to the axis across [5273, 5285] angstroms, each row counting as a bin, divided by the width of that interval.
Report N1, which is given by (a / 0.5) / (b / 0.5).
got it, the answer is 1.1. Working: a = 0.034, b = 0.03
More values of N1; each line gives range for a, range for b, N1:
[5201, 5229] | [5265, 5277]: -1.1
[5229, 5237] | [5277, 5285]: 0.5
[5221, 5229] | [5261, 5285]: 2.7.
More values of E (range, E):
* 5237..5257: 1.148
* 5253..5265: 1.142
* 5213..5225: 1.141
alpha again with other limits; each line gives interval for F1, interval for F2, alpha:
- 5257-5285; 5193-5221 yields 0.00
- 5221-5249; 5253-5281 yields 0.12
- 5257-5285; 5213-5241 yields -0.30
